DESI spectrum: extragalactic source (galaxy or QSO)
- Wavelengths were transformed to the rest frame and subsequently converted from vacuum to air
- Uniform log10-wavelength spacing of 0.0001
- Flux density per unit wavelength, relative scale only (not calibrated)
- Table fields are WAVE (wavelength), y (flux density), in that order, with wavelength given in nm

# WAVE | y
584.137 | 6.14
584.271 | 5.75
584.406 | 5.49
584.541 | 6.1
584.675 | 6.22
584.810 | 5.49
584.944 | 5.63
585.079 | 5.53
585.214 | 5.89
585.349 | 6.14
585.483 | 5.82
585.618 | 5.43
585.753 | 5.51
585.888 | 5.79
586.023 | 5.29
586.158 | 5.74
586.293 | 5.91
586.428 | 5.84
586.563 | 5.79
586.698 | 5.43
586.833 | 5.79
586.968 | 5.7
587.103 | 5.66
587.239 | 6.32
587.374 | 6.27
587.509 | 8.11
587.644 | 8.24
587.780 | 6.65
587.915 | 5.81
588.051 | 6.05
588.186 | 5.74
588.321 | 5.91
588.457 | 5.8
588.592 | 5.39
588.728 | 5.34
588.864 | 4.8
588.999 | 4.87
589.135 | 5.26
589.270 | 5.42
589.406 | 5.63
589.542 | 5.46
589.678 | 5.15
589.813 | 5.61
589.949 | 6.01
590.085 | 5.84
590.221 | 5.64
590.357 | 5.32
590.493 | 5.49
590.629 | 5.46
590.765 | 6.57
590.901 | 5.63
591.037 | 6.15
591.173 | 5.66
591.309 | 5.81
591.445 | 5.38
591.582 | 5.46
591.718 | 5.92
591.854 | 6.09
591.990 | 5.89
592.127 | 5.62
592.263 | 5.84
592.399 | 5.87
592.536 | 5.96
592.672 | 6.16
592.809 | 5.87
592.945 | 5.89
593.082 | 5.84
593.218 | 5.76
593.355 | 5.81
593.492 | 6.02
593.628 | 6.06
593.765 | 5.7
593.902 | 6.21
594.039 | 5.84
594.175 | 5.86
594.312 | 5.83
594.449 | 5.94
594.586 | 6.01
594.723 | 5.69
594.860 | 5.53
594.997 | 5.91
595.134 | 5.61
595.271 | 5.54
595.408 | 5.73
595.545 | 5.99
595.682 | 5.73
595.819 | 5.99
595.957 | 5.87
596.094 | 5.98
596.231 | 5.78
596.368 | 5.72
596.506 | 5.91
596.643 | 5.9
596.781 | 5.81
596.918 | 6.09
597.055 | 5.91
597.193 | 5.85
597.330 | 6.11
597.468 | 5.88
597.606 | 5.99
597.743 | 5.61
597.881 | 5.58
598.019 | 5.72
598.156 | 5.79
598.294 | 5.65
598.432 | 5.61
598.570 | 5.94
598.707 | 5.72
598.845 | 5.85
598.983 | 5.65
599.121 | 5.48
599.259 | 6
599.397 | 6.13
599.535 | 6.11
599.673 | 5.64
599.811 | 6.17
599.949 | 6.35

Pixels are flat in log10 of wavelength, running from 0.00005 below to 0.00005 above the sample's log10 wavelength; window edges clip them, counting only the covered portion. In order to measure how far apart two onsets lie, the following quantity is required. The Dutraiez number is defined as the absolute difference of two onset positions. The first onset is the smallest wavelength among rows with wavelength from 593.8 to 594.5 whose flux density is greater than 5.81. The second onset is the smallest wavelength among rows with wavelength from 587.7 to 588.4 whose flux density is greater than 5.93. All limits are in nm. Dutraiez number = 6.12 nm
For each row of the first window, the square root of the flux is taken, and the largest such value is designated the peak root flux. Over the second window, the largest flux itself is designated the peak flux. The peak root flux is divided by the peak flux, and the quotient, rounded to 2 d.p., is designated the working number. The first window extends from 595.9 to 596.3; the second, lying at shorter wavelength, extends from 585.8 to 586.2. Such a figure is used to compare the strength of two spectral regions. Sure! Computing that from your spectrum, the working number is 0.42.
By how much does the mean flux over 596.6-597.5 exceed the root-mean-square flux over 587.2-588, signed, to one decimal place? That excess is -1.0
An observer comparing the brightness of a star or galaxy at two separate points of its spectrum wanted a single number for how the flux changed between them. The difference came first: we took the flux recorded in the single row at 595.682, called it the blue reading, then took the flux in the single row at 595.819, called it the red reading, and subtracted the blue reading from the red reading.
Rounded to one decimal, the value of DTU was 0.3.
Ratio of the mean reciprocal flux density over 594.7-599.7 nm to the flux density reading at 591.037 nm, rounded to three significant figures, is 0.0280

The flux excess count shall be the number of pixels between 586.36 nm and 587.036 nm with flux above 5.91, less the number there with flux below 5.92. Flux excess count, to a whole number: -5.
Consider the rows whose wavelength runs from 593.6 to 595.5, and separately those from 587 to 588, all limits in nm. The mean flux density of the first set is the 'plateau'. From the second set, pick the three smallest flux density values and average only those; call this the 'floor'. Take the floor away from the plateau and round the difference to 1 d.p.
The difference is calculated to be -0.1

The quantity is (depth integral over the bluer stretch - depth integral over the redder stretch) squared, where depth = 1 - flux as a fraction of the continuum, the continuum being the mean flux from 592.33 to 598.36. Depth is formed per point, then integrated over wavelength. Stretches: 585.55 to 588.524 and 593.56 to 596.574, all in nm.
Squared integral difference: 0.010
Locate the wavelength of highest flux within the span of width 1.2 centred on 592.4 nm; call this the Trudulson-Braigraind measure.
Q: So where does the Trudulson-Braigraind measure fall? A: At 592.672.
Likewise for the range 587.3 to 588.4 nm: 587.644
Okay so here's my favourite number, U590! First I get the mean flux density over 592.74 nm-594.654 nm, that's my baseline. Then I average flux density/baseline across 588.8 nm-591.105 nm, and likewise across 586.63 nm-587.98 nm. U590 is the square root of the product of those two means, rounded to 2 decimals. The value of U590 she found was 1.01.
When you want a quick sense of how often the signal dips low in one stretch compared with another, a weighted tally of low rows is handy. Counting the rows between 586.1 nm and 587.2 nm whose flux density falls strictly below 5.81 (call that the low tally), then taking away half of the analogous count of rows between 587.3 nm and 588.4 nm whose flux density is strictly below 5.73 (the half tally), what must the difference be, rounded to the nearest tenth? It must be 6.0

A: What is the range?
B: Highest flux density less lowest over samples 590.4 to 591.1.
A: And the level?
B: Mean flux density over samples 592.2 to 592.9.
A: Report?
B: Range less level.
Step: -4.83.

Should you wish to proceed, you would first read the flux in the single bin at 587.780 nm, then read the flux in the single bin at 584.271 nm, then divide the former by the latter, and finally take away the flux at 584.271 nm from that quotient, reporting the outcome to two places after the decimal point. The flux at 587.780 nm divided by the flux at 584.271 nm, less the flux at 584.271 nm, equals -4.59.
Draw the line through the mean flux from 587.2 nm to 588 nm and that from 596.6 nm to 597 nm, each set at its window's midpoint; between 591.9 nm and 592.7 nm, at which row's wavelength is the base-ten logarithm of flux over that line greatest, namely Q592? 592.672 nm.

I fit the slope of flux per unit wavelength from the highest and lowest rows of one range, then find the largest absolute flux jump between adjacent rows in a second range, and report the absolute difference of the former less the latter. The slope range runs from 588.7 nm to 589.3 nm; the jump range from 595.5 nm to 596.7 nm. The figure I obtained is 0.1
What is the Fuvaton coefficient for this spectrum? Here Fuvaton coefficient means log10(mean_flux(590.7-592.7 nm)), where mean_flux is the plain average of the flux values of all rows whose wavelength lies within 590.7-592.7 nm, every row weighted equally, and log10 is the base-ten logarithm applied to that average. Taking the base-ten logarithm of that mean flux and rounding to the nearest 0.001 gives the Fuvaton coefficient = 0.768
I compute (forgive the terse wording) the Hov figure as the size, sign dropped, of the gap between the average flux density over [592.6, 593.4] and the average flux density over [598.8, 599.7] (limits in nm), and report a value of 0.05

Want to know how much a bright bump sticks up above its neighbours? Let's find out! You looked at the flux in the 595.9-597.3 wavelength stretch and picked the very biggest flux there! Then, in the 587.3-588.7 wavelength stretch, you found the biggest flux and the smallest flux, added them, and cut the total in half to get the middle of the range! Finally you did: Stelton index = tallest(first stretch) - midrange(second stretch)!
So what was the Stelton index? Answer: -0.7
